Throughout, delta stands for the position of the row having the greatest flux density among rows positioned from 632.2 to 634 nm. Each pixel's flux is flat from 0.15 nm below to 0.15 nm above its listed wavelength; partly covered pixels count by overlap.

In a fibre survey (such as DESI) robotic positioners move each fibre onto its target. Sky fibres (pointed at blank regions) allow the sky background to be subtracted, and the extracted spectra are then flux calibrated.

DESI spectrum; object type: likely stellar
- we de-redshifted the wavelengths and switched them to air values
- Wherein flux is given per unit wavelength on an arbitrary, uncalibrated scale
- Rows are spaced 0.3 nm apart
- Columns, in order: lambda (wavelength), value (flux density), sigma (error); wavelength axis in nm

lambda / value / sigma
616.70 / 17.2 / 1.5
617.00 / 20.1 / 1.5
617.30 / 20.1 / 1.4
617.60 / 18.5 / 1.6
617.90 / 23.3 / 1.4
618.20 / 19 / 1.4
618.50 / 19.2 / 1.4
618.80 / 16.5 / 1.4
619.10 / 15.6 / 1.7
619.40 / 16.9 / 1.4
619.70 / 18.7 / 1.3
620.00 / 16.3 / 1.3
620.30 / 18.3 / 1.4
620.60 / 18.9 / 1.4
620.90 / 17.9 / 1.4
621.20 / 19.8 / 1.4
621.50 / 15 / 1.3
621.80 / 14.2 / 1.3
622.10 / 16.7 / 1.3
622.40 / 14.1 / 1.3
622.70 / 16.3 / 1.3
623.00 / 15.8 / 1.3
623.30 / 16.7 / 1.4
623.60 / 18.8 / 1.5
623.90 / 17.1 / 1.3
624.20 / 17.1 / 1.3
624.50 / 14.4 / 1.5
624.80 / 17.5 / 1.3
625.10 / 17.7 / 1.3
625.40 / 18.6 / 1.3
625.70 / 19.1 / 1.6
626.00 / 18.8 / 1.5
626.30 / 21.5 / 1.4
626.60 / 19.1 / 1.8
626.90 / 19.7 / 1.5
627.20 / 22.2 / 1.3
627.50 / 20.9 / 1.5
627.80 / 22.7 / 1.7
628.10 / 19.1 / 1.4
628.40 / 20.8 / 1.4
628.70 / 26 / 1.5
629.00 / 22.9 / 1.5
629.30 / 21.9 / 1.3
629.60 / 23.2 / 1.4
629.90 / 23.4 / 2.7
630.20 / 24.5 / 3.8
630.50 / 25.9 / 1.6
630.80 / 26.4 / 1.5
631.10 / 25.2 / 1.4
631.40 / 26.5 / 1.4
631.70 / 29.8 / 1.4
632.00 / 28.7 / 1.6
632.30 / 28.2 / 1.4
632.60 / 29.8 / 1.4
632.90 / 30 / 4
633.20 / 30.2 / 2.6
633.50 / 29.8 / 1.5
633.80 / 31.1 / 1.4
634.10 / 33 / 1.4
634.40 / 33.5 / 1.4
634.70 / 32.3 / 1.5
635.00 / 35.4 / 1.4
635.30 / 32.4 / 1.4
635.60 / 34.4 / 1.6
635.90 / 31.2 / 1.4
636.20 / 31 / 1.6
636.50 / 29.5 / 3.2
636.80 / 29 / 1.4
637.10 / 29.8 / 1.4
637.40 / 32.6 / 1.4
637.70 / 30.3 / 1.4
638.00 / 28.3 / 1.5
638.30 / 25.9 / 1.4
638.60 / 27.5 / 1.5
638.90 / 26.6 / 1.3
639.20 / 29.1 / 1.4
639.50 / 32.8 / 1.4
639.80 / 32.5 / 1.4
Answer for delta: 633.80 nm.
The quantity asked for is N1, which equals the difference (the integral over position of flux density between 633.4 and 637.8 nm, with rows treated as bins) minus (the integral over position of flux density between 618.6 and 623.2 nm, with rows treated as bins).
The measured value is 62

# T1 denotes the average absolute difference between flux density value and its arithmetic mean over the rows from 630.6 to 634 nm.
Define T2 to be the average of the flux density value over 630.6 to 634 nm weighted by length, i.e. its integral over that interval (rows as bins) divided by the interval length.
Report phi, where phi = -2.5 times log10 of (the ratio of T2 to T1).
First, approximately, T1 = 1.55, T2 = 28.7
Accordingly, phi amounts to -3.2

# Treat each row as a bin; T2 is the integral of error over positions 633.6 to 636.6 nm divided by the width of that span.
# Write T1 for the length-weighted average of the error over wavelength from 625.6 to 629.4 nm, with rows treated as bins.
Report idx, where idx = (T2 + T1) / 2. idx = 1.55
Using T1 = 1.49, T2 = 1.6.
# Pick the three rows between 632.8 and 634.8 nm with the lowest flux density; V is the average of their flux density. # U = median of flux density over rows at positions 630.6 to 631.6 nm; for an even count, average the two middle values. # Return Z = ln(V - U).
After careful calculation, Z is 1.3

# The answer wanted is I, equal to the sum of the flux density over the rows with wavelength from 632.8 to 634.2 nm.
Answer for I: 154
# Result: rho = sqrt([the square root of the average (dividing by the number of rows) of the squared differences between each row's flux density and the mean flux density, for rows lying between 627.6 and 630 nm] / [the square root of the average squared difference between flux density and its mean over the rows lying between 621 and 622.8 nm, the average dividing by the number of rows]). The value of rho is 0.98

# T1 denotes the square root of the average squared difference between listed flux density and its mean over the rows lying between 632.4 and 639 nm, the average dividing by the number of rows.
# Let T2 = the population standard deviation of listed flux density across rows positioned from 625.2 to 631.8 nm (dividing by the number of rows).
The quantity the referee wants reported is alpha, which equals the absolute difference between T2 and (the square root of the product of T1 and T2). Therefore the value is 0.3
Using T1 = 2.35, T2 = 3.0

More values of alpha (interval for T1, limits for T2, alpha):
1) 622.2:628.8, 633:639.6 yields 0.2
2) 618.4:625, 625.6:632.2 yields 0.9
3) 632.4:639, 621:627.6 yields 0.0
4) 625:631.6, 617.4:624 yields 0.3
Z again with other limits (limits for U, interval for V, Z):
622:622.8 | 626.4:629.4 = 1.1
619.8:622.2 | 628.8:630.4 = 1.7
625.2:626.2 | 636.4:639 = 2.1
